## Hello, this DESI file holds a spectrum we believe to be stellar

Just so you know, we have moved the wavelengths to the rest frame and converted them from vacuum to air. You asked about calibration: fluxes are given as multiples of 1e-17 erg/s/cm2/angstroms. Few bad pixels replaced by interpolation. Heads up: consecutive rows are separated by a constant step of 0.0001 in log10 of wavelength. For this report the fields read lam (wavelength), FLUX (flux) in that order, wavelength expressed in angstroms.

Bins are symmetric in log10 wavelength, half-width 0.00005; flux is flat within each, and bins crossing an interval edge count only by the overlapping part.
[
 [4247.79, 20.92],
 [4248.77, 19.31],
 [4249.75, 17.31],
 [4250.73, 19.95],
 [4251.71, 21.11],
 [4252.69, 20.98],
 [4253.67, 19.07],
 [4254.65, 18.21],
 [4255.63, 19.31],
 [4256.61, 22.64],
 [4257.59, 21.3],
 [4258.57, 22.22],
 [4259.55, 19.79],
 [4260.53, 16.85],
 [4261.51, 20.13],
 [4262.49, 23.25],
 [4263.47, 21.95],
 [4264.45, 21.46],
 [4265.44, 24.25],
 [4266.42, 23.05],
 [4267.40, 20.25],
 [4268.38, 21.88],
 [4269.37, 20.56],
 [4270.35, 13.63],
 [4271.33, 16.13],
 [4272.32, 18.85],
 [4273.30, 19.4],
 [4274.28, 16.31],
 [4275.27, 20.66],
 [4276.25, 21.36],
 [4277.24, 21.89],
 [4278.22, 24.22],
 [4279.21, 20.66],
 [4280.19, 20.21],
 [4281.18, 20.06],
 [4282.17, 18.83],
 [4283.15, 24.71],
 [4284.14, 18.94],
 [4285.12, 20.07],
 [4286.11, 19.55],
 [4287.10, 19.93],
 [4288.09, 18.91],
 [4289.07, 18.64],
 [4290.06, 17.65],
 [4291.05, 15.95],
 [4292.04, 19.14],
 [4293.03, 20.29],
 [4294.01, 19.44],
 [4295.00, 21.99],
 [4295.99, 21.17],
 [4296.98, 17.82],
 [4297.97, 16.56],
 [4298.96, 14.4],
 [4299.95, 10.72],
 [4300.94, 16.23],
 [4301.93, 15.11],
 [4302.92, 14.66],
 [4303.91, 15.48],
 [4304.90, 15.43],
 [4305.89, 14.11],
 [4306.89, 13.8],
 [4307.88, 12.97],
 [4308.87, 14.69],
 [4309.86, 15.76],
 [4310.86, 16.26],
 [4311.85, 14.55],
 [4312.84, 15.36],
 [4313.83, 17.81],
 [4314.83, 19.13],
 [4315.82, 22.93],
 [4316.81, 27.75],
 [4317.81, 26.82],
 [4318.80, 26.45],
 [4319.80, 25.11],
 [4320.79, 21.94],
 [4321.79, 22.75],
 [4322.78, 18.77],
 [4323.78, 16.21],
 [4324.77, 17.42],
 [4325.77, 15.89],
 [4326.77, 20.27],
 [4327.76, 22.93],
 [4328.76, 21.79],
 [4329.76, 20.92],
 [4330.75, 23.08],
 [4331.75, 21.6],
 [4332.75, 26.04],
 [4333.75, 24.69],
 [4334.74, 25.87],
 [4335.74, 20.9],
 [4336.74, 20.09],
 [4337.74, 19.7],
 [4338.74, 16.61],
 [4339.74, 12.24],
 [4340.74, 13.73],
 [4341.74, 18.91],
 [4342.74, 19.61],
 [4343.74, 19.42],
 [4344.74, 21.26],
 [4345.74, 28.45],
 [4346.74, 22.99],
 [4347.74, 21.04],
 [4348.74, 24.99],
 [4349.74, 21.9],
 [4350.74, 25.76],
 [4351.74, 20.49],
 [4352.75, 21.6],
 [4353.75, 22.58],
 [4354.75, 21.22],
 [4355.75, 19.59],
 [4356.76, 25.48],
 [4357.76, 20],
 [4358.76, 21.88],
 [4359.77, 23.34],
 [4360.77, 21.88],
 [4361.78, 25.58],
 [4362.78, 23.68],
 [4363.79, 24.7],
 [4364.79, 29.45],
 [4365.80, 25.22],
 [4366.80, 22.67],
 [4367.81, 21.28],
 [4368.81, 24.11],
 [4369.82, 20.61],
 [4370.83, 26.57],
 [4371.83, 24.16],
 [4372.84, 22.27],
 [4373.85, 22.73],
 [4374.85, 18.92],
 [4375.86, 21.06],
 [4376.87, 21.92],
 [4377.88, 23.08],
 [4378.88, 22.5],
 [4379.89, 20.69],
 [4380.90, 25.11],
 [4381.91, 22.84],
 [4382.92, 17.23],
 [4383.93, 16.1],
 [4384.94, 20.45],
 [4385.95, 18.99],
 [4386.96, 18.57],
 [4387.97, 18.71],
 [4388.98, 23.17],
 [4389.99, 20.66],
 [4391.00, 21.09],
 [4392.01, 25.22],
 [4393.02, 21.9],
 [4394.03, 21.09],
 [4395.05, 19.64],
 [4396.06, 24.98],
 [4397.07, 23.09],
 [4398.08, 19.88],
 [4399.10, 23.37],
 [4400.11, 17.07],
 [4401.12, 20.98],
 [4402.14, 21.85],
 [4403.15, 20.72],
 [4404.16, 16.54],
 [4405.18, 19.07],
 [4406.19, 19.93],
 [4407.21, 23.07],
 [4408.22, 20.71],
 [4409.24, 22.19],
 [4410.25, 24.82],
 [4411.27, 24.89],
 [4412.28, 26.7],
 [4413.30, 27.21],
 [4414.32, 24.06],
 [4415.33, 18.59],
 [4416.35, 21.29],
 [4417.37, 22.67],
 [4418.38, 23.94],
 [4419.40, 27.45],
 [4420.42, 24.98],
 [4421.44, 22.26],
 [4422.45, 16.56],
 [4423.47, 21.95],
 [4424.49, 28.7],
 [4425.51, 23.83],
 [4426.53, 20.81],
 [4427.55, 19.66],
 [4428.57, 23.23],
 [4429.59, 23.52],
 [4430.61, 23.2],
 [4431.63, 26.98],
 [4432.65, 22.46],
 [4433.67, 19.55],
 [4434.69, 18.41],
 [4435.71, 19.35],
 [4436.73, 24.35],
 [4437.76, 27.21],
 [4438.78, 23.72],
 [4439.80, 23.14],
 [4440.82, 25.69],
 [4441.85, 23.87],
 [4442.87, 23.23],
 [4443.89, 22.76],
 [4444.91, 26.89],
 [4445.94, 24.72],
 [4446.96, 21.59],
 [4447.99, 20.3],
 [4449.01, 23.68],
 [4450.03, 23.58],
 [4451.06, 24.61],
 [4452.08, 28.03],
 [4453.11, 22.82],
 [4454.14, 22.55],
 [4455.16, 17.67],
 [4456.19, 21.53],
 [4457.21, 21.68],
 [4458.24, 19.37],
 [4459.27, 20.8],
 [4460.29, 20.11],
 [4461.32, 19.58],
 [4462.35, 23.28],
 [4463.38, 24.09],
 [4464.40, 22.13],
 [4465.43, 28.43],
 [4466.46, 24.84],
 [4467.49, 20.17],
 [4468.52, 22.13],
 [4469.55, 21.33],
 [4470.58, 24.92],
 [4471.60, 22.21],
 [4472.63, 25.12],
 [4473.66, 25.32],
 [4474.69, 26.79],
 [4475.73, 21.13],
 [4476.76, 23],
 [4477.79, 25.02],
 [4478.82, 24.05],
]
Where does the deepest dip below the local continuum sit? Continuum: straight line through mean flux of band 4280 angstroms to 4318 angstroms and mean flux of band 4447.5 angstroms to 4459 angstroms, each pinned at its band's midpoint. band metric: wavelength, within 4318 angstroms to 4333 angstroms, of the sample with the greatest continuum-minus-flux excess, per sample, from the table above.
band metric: 4325.77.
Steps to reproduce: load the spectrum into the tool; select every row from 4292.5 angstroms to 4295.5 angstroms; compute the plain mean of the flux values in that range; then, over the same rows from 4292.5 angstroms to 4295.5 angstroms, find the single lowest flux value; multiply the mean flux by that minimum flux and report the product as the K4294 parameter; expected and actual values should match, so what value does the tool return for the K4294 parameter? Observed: 400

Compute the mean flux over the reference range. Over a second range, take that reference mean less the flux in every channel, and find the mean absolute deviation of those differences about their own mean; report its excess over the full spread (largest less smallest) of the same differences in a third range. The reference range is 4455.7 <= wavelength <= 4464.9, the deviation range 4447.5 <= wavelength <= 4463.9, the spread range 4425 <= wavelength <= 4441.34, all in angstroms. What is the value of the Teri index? -6.8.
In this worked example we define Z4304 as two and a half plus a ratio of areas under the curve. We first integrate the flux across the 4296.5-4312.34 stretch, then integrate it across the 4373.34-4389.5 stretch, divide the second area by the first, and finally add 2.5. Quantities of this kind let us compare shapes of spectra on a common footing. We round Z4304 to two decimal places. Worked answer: 3.92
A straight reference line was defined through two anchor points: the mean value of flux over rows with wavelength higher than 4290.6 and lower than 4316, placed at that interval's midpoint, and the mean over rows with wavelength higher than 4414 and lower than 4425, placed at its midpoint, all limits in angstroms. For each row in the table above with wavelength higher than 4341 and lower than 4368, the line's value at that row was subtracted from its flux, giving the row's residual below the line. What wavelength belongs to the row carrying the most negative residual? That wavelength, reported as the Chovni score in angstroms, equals 4355.75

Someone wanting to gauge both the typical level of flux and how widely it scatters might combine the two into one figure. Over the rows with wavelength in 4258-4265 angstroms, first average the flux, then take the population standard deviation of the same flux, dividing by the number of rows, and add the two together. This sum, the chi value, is 22.8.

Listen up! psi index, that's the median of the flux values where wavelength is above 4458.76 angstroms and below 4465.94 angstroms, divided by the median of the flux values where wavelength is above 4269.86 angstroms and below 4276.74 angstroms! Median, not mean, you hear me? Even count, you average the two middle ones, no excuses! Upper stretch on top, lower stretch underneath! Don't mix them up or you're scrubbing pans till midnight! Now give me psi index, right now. 1.17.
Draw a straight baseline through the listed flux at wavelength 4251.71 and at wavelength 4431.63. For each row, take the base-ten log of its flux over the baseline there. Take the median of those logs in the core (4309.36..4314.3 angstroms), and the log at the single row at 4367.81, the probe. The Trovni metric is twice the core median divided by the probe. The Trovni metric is 4.8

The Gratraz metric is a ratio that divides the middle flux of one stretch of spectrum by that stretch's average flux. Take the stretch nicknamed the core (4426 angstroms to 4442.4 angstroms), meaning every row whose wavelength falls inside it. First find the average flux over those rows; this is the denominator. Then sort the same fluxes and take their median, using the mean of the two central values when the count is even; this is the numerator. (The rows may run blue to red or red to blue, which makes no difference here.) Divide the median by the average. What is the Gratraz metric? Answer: 1.02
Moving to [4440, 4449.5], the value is 1.00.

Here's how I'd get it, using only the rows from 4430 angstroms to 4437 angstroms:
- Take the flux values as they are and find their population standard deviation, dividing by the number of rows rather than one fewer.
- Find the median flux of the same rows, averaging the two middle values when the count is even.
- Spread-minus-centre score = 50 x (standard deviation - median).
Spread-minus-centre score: -979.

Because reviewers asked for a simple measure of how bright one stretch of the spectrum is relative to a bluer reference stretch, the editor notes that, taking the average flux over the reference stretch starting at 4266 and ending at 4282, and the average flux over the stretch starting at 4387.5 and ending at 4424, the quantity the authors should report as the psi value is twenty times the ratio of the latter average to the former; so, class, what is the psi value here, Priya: 22.1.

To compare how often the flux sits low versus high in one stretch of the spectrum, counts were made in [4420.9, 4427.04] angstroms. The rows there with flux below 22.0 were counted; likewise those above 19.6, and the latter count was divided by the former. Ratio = 1.7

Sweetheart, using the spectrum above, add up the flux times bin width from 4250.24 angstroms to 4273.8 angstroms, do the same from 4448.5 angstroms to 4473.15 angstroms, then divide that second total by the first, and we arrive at 1.17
